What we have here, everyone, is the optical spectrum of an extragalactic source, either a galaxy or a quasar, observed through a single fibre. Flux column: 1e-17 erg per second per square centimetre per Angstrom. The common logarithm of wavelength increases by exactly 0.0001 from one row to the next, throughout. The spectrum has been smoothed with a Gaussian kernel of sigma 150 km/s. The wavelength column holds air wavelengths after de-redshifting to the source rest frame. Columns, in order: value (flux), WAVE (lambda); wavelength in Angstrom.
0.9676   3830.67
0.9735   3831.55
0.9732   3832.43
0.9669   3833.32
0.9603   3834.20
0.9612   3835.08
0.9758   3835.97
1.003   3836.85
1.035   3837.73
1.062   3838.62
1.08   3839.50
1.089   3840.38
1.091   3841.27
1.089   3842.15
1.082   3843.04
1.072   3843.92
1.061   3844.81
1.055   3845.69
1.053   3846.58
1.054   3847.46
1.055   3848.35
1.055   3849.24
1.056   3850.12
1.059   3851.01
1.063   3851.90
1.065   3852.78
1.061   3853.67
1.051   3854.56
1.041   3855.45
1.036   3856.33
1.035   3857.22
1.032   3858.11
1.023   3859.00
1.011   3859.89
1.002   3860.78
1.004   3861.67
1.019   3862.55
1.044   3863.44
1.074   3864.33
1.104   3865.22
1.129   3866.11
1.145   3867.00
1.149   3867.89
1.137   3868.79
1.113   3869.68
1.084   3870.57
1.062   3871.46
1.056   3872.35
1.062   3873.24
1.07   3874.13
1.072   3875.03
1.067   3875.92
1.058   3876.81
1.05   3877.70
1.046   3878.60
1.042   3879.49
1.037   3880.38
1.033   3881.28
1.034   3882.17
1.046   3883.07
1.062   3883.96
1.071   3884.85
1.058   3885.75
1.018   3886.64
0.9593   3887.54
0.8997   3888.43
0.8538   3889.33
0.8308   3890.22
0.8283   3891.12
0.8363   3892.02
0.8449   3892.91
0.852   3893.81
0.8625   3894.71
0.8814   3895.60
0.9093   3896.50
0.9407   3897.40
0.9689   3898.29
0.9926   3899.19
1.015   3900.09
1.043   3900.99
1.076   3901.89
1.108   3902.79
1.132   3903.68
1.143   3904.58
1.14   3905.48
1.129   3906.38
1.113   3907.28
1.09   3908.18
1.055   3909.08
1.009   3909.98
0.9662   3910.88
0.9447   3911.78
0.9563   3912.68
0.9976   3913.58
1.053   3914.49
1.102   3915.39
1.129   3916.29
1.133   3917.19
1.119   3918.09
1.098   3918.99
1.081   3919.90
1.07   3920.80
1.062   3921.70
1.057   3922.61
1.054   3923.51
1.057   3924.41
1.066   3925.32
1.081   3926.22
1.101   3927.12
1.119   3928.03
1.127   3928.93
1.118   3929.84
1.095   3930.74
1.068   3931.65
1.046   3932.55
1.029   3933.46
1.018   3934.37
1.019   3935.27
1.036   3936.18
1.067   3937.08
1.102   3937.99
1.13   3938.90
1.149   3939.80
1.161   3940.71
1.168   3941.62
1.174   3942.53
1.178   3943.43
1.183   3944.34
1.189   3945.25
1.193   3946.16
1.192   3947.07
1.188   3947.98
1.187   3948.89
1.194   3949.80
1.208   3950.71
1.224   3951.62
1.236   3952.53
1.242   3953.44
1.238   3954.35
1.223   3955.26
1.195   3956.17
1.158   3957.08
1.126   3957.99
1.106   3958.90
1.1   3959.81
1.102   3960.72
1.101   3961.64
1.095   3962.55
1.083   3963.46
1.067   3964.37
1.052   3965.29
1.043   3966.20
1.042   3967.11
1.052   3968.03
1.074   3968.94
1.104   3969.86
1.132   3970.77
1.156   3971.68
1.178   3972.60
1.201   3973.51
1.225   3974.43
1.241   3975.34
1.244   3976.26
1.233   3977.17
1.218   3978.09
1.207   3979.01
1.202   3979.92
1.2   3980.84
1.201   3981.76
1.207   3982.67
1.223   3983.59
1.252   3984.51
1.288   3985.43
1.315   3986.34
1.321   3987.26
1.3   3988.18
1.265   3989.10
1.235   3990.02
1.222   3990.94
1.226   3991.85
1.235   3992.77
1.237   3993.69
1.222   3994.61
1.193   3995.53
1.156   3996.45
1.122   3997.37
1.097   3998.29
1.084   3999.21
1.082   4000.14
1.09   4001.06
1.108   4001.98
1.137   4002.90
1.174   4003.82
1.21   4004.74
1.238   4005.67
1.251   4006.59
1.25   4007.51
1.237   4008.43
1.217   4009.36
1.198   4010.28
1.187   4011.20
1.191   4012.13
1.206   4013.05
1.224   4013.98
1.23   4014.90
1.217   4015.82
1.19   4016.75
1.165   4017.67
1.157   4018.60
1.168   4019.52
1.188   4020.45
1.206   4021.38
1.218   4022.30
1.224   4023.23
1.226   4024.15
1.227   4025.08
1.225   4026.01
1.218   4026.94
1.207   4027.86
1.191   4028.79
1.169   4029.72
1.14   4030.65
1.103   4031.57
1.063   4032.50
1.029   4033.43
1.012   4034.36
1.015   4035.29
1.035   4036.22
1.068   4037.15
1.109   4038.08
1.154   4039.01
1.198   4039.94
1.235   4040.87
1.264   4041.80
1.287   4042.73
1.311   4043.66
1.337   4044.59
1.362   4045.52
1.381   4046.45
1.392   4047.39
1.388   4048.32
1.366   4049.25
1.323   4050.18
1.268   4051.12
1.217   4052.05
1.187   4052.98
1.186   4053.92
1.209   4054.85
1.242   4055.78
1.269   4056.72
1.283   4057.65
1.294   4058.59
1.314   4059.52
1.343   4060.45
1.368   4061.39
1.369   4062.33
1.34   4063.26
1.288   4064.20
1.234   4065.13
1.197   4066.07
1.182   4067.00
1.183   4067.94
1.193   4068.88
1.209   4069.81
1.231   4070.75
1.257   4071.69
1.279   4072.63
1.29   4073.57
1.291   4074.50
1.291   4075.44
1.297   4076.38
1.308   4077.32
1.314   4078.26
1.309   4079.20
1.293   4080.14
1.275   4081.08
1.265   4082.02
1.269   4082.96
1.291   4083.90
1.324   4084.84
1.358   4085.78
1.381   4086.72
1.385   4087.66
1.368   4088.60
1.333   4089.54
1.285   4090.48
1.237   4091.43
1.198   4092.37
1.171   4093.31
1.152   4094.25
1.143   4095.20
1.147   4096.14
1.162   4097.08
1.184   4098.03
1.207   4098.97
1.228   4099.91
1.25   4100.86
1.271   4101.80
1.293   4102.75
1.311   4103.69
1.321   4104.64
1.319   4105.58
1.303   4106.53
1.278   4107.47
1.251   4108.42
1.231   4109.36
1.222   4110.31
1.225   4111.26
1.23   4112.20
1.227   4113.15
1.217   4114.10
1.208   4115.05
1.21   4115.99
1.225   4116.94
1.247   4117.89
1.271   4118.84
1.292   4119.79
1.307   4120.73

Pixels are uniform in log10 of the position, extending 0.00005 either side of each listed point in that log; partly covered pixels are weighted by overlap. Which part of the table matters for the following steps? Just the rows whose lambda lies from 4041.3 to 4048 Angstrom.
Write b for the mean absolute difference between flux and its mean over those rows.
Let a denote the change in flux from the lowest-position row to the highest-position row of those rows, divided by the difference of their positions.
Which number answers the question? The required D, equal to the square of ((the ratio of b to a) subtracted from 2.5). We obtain 1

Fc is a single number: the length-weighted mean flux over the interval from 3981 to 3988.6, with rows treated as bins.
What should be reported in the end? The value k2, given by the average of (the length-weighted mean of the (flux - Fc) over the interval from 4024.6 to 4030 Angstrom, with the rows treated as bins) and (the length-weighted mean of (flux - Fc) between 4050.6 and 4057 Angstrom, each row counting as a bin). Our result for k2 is -0.04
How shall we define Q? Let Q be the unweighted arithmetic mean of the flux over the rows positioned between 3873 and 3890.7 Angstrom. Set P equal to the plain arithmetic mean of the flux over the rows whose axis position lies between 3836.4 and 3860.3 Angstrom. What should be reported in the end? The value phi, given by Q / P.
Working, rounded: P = 1.05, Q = 1.02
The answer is 0.97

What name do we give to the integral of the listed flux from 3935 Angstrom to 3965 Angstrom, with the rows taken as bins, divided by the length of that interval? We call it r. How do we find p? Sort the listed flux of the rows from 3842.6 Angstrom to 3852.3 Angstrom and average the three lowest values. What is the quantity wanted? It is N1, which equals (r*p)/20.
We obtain 0.061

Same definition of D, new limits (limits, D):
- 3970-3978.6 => 0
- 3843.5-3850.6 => 18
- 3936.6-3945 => 0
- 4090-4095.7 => 15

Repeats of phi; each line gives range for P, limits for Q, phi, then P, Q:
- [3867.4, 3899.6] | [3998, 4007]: 1.15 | 1.00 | 1.15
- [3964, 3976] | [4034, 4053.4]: 1.10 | 1.12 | 1.23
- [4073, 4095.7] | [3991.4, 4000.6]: 0.91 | 1.28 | 1.17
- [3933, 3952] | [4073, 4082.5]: 1.13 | 1.14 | 1.29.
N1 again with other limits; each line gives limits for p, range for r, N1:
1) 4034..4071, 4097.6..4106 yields 0.065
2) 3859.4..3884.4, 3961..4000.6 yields 0.059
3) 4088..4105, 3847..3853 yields 0.061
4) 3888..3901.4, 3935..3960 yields 0.048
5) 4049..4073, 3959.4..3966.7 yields 0.064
